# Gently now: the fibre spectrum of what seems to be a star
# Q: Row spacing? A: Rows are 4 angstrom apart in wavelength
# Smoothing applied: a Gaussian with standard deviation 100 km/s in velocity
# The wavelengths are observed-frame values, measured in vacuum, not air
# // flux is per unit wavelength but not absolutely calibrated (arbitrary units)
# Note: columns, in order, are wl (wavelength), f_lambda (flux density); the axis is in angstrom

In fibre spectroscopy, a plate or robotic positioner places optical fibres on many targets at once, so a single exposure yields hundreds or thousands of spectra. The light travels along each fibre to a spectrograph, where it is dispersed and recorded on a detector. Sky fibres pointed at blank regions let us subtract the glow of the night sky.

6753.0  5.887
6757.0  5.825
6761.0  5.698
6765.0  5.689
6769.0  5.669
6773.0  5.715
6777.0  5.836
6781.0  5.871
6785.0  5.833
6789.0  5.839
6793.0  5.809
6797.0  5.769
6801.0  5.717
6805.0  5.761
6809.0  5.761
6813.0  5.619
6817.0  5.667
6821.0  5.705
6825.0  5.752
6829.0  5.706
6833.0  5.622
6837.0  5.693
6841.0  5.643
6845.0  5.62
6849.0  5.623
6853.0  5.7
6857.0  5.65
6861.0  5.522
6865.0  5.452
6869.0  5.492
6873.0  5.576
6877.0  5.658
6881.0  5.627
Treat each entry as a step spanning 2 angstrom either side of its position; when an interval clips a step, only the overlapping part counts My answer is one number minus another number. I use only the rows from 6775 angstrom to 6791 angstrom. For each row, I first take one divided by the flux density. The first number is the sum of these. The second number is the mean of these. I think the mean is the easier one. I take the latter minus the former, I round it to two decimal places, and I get -0.51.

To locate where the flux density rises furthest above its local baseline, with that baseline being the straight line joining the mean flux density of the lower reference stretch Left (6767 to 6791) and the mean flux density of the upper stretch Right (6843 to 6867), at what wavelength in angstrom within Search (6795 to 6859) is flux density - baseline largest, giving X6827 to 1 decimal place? 6853.0 angstrom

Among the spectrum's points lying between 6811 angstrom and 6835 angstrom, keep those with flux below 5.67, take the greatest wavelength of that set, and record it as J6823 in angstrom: 6833.0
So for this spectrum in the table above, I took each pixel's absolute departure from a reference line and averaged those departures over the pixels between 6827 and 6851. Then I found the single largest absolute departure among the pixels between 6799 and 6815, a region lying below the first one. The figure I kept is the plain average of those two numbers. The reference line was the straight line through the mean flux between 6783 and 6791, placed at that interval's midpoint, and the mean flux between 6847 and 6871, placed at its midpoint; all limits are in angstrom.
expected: 0.072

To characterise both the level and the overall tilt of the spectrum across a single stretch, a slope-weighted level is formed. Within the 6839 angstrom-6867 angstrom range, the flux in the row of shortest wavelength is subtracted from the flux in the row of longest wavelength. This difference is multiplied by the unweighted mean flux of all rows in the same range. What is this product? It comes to -1.1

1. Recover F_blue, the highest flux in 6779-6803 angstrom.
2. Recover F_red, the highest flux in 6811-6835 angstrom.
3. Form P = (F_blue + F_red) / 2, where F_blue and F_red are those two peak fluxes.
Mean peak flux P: 5.81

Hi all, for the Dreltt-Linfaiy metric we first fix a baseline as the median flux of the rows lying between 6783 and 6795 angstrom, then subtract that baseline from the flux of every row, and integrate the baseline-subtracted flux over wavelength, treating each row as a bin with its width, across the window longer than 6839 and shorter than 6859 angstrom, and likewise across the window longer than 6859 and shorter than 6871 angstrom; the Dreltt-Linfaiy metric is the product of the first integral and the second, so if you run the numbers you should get 15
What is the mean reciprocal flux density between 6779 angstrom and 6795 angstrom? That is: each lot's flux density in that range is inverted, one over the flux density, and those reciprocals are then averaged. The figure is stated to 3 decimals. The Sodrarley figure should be 0.171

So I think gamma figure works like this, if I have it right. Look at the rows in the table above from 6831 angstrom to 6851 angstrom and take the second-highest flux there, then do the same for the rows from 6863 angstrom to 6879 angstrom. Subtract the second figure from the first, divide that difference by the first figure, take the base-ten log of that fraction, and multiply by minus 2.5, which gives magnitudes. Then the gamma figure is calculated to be 4.81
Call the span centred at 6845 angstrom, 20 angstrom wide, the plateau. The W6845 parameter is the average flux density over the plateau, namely 5.66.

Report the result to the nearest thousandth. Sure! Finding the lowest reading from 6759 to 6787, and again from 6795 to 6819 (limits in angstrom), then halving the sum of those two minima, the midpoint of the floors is 5.644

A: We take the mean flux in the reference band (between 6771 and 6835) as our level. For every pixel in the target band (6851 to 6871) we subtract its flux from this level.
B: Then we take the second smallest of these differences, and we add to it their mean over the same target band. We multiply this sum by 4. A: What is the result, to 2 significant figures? 1.1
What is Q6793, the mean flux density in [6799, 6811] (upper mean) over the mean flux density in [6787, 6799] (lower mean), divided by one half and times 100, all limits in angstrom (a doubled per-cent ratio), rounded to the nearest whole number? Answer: 198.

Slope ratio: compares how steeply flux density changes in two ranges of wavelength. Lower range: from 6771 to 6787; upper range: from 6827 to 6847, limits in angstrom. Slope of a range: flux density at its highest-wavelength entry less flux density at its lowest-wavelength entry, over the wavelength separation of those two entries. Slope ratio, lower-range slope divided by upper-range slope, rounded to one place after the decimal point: -1.8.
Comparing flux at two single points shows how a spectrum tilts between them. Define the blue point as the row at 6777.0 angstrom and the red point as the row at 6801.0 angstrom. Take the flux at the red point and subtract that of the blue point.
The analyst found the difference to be -0.12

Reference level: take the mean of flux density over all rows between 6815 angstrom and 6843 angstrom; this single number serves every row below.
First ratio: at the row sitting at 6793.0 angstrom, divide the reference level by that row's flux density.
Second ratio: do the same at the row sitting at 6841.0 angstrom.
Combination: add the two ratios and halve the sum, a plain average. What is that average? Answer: 0.993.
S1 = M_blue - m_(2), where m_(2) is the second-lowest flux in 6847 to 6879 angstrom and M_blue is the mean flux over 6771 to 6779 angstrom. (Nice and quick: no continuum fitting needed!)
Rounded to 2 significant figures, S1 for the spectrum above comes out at 0.28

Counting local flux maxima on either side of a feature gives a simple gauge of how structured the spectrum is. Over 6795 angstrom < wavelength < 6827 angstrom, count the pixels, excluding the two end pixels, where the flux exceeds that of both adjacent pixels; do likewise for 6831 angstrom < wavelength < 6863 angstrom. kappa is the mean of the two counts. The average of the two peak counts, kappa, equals 1.00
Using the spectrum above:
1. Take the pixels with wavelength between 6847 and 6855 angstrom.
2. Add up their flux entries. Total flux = 11.3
